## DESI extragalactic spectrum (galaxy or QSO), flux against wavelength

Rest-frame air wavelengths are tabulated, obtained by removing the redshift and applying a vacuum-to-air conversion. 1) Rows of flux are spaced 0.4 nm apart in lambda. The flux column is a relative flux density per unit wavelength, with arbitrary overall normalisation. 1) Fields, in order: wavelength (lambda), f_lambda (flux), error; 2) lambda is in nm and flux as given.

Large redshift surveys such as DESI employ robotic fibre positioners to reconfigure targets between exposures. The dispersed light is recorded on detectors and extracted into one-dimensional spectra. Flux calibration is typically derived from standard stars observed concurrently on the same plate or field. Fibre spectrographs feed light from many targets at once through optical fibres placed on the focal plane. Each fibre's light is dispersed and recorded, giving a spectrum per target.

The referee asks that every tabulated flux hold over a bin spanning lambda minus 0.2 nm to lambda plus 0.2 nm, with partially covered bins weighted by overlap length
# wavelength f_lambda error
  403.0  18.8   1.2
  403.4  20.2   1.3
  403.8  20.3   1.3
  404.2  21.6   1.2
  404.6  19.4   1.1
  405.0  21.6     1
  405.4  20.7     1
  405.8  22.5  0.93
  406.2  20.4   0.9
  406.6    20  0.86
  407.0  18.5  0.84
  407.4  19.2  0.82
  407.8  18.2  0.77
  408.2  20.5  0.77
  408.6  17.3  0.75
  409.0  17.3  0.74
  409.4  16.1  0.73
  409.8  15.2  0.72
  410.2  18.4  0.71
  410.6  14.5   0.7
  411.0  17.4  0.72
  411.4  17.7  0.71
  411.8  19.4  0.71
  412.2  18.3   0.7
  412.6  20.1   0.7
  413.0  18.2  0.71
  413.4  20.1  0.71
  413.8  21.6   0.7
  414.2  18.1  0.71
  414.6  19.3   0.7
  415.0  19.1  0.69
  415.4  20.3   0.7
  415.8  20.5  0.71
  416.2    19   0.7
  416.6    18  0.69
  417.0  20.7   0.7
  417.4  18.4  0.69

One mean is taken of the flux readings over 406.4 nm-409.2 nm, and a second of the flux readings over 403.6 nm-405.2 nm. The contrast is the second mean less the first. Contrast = 2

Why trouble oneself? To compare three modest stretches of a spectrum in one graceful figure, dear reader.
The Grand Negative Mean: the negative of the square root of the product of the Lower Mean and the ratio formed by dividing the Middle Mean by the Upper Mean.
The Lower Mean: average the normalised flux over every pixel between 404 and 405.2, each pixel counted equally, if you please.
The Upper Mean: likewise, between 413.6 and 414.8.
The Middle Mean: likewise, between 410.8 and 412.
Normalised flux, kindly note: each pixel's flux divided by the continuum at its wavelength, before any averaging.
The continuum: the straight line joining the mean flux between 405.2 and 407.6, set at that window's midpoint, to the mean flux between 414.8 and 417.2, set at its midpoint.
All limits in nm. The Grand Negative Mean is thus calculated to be -0.97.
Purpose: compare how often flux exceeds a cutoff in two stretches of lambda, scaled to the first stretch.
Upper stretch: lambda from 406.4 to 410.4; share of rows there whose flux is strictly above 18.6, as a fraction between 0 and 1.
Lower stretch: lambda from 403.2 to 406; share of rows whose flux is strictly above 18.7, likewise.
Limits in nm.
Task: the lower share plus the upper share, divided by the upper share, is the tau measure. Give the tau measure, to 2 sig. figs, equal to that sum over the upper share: 4.3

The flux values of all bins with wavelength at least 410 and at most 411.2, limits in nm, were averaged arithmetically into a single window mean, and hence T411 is 16.8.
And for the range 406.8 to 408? 18.6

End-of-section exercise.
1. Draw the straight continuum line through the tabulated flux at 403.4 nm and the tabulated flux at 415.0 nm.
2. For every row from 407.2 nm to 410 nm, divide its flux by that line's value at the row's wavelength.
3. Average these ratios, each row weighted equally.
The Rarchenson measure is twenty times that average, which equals 17.9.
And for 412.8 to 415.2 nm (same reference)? 20.2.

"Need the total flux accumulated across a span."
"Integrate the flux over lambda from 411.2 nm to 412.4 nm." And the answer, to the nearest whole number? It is 22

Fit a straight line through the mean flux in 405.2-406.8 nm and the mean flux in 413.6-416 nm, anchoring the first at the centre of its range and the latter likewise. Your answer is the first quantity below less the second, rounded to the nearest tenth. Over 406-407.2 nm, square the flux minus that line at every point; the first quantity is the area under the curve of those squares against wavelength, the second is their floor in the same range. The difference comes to 2.2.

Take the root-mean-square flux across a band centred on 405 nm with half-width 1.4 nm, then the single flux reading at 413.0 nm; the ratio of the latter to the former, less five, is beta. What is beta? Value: -4.13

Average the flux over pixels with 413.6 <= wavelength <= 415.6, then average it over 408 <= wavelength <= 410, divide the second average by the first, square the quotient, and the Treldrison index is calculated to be 0.77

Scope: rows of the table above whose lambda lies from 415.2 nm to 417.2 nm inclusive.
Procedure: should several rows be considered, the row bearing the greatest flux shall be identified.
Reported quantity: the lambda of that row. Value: 417.0 nm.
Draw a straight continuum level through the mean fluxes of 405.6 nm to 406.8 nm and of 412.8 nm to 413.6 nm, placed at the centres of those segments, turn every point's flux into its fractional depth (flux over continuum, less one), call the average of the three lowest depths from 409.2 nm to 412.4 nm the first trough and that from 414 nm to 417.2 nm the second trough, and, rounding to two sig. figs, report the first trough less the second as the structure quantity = -0.23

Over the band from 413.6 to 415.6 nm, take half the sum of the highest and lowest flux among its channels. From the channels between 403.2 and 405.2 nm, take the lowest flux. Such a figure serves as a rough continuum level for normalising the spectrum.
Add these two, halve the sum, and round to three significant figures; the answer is 19.6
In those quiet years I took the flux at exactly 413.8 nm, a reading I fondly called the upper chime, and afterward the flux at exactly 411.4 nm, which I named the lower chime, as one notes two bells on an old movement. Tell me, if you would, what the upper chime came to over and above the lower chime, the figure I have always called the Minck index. 3.9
